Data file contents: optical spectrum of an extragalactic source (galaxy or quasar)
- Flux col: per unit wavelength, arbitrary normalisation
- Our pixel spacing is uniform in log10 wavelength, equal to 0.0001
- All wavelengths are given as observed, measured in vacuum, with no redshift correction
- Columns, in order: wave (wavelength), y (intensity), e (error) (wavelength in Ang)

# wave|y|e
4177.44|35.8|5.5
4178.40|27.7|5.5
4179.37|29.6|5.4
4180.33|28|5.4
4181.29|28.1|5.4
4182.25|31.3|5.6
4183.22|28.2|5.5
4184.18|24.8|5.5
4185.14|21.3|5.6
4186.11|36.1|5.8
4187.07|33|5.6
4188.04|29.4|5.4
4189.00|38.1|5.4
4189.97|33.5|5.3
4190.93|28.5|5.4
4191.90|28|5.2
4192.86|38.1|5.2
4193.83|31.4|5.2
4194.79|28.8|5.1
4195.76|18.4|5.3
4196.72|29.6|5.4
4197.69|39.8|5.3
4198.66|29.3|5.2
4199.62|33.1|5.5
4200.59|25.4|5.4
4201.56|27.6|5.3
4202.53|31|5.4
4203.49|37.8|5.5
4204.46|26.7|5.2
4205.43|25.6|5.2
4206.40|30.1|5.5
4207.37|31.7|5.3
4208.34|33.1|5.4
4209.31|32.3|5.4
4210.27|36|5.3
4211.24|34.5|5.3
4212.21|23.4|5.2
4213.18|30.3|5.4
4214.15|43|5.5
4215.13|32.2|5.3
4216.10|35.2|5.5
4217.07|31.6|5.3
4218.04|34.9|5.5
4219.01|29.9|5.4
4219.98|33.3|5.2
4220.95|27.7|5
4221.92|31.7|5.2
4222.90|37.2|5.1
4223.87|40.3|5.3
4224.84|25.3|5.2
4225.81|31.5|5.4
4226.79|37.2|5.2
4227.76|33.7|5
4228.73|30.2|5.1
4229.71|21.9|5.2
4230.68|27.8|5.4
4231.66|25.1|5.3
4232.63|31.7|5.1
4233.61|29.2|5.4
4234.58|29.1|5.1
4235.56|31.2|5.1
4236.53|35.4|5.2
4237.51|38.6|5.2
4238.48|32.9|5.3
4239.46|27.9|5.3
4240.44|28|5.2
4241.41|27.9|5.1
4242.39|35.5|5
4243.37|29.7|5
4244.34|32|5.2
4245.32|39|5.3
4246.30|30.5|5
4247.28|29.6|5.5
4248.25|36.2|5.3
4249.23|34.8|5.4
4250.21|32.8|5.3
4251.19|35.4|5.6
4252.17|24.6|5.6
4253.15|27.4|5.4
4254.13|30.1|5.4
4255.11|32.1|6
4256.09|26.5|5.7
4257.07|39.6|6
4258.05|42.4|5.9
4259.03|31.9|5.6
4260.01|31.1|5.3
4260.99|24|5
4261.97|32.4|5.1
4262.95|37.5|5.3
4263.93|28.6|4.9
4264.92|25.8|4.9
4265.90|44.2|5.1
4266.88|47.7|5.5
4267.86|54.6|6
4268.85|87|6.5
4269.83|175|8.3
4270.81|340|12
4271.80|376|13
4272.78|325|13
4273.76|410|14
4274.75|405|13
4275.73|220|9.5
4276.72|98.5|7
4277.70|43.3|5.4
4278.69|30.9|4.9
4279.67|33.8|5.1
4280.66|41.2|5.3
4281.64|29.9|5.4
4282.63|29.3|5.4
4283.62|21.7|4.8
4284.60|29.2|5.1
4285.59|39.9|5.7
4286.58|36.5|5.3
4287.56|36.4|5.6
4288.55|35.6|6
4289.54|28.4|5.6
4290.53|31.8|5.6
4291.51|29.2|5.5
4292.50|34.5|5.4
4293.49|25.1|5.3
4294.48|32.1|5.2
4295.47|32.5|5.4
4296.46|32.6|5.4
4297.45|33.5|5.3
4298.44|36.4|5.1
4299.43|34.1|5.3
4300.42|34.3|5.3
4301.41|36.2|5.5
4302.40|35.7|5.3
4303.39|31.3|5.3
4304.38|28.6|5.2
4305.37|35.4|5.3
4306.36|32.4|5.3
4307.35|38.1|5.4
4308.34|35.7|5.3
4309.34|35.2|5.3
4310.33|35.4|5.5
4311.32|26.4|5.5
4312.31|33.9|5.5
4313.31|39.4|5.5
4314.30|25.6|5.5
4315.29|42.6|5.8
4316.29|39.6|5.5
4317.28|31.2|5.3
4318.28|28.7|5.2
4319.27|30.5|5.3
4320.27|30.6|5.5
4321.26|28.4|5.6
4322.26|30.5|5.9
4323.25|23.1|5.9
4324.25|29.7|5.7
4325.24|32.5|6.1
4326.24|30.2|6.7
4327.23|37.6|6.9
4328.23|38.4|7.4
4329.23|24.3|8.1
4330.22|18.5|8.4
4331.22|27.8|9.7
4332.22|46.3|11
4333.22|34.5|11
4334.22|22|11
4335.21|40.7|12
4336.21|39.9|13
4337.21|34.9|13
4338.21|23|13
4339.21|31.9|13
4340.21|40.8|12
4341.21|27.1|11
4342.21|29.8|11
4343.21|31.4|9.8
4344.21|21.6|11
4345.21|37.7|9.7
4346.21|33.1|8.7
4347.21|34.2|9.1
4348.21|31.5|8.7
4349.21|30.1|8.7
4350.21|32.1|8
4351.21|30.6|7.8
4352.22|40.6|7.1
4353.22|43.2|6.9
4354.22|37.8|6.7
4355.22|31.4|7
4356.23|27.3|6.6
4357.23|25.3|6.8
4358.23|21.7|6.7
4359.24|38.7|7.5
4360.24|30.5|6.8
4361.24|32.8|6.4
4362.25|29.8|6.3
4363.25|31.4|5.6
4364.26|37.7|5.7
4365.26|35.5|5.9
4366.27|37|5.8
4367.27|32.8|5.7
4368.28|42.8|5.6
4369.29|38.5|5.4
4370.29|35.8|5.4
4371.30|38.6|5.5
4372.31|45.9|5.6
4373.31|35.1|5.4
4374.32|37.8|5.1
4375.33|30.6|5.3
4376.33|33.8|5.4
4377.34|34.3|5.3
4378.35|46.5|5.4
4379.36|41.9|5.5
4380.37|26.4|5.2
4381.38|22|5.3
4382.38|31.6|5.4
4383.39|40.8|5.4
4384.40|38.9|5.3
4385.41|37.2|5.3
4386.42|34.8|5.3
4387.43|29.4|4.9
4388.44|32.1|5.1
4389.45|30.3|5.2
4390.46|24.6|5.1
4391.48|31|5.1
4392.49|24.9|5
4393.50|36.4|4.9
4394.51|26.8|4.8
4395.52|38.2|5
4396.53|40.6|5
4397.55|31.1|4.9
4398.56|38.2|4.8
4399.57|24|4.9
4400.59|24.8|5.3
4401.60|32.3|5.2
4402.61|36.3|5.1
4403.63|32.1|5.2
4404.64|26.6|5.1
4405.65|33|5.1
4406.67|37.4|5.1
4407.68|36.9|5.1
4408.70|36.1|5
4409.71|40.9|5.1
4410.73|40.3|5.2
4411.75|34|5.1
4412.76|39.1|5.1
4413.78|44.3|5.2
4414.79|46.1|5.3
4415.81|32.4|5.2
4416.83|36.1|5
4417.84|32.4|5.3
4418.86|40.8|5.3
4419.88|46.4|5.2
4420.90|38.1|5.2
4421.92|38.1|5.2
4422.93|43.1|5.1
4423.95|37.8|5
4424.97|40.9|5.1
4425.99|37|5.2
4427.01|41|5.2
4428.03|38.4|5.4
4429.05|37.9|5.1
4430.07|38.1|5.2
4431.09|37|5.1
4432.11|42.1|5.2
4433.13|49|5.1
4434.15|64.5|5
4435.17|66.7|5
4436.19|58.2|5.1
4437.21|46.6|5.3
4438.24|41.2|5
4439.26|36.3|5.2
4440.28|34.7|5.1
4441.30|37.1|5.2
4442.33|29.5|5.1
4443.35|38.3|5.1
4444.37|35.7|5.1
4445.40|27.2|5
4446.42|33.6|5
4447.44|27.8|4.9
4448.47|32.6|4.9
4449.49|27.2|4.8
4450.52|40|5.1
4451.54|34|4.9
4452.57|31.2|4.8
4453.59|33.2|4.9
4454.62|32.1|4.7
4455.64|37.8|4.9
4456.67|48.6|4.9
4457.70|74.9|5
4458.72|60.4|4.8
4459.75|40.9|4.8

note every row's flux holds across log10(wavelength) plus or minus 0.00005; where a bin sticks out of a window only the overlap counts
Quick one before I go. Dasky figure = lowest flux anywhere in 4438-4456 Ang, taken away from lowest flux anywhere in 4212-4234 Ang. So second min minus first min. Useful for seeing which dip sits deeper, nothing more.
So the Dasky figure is -5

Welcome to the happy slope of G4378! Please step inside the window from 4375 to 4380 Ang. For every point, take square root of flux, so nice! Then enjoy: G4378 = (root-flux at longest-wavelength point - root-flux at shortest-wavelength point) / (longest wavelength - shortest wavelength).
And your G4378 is 0.23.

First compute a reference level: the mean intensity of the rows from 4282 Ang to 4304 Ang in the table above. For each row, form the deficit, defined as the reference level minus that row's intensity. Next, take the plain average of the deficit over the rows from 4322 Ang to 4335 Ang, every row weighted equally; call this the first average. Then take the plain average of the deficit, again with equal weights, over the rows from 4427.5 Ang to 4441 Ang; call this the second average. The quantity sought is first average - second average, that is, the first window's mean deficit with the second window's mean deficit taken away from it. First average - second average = 15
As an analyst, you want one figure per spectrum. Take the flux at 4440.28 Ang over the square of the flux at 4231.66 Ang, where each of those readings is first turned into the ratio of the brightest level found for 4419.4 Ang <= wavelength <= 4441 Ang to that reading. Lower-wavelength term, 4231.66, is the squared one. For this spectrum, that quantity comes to 0.3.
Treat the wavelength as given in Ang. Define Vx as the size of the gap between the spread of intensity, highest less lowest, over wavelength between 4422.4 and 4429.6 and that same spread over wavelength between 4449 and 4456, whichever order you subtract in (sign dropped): 6.7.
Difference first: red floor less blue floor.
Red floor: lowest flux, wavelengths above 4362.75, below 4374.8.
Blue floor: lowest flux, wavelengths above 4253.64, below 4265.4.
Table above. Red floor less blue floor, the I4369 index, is 7.4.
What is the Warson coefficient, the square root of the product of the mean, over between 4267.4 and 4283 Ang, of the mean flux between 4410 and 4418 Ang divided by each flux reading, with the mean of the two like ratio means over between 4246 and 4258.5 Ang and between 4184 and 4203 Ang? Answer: 0.85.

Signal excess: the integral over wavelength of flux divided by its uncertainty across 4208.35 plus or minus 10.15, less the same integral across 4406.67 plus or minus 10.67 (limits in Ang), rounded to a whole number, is -28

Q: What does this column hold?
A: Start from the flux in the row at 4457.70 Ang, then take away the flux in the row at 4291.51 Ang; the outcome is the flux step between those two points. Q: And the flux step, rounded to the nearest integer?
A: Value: 46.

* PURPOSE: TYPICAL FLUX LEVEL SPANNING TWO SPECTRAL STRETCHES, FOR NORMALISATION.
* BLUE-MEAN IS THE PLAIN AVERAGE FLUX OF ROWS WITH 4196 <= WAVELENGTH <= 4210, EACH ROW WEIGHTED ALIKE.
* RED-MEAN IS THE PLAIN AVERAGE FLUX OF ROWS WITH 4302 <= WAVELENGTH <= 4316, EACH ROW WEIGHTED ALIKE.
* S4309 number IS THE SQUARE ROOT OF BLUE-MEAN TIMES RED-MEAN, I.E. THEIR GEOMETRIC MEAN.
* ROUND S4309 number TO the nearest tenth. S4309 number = 32.4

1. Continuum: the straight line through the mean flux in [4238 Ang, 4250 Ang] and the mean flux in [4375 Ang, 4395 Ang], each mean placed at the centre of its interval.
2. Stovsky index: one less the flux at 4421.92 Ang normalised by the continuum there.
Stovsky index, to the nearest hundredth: -0.16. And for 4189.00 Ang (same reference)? -0.20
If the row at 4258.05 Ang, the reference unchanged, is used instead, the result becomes -0.32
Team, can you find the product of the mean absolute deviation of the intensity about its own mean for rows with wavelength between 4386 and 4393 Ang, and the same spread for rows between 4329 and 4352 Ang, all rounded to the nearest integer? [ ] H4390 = 15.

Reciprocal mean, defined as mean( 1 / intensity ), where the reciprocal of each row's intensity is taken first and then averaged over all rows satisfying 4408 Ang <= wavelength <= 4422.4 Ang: 0.0260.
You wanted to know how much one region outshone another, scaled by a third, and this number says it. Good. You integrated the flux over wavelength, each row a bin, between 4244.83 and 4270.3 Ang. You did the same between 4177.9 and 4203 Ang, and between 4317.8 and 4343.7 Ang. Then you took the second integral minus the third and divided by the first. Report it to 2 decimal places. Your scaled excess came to -0.06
